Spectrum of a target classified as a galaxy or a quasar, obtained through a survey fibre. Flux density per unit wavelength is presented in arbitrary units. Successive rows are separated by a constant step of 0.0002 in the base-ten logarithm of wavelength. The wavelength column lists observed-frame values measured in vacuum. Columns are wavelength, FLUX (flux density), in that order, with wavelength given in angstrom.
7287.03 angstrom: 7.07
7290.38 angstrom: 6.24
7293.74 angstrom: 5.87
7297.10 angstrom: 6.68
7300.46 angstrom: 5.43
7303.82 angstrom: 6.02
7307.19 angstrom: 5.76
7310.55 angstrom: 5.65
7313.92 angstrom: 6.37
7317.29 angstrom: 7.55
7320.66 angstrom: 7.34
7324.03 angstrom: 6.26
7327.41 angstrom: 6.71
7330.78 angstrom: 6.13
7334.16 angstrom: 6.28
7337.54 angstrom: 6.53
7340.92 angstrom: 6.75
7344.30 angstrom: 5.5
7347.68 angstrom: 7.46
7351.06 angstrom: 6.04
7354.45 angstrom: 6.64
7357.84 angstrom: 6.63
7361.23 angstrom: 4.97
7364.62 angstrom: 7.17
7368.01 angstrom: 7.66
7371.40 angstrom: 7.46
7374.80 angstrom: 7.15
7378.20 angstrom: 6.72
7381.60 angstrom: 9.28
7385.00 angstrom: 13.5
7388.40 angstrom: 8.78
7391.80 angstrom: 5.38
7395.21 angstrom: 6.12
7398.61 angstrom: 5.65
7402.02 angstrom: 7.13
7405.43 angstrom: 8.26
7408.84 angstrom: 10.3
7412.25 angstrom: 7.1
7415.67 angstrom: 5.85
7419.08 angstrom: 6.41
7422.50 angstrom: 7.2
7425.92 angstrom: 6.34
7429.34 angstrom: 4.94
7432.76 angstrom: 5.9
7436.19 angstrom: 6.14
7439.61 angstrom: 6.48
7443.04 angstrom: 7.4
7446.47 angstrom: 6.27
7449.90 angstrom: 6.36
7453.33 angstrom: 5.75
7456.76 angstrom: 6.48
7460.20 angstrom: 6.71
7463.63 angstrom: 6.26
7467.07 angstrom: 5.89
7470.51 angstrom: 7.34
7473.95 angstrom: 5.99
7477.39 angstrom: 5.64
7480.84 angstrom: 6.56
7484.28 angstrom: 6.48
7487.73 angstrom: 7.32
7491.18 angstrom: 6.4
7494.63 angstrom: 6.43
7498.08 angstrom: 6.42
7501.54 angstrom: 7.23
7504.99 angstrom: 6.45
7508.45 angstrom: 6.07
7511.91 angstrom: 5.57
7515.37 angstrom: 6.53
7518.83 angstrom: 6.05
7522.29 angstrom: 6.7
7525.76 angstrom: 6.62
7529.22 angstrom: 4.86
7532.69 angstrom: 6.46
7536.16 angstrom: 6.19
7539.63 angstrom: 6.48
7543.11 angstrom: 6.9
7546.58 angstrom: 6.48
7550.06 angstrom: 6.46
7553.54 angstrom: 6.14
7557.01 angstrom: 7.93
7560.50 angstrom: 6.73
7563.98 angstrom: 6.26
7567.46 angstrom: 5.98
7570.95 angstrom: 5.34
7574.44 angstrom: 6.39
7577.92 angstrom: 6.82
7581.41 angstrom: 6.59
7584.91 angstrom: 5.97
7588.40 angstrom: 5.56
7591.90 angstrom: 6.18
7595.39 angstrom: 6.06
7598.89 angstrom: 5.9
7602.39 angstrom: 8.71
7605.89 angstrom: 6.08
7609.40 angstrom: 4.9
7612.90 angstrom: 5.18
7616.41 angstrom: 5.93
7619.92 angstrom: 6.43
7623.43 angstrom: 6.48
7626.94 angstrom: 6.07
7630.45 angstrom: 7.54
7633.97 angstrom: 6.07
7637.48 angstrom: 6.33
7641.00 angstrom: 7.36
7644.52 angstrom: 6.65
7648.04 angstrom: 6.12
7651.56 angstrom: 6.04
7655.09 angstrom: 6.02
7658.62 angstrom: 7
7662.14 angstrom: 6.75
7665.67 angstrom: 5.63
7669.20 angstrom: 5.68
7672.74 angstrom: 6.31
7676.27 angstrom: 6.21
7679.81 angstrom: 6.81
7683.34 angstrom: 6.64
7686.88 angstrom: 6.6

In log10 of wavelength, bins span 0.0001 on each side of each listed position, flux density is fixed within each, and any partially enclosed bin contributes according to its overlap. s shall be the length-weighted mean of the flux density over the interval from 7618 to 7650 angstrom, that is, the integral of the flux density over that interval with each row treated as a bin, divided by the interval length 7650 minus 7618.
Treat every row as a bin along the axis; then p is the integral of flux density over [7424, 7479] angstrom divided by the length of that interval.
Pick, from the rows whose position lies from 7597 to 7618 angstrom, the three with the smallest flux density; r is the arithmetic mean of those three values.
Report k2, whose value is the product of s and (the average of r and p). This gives 37.9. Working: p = 6.25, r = 5.3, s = 6.6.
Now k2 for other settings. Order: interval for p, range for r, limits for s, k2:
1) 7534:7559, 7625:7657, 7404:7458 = 42.5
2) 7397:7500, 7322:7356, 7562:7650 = 39.1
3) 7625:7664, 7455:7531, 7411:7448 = 37.8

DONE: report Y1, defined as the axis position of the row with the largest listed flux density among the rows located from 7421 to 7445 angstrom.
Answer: 7443.04 angstrom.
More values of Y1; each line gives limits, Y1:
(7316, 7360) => 7317.29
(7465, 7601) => 7557.01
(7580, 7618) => 7602.39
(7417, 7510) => 7443.04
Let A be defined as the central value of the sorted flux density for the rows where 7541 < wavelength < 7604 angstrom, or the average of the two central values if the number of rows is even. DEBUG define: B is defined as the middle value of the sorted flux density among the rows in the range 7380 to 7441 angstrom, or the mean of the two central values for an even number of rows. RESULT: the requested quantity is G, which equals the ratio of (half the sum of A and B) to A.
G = 1.01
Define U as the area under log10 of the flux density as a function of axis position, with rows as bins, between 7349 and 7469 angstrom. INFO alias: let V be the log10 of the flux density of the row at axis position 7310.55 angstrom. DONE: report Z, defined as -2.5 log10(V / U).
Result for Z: 5.3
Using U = 100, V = 0.75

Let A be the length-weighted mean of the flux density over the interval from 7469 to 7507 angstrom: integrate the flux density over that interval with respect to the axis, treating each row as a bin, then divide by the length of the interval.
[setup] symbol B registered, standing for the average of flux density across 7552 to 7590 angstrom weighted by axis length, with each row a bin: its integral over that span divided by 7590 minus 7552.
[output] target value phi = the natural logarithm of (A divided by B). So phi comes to 0.034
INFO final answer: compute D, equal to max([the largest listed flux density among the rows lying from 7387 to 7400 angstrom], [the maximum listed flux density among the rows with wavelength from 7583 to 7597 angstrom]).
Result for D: 8.8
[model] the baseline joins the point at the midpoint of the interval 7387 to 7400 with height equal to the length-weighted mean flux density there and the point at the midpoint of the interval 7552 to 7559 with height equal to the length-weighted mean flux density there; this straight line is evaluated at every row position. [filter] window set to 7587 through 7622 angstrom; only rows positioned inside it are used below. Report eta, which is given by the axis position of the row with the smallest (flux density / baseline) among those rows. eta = 7609.40 angstrom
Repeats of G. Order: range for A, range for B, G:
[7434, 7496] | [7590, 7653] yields 0.98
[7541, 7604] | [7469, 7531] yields 1.01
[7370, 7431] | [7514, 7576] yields 0.95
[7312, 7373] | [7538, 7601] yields 0.98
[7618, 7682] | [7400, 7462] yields 1.01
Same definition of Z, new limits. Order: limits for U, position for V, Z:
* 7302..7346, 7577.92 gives 4.1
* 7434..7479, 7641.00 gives 4.0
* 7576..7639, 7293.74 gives 4.5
